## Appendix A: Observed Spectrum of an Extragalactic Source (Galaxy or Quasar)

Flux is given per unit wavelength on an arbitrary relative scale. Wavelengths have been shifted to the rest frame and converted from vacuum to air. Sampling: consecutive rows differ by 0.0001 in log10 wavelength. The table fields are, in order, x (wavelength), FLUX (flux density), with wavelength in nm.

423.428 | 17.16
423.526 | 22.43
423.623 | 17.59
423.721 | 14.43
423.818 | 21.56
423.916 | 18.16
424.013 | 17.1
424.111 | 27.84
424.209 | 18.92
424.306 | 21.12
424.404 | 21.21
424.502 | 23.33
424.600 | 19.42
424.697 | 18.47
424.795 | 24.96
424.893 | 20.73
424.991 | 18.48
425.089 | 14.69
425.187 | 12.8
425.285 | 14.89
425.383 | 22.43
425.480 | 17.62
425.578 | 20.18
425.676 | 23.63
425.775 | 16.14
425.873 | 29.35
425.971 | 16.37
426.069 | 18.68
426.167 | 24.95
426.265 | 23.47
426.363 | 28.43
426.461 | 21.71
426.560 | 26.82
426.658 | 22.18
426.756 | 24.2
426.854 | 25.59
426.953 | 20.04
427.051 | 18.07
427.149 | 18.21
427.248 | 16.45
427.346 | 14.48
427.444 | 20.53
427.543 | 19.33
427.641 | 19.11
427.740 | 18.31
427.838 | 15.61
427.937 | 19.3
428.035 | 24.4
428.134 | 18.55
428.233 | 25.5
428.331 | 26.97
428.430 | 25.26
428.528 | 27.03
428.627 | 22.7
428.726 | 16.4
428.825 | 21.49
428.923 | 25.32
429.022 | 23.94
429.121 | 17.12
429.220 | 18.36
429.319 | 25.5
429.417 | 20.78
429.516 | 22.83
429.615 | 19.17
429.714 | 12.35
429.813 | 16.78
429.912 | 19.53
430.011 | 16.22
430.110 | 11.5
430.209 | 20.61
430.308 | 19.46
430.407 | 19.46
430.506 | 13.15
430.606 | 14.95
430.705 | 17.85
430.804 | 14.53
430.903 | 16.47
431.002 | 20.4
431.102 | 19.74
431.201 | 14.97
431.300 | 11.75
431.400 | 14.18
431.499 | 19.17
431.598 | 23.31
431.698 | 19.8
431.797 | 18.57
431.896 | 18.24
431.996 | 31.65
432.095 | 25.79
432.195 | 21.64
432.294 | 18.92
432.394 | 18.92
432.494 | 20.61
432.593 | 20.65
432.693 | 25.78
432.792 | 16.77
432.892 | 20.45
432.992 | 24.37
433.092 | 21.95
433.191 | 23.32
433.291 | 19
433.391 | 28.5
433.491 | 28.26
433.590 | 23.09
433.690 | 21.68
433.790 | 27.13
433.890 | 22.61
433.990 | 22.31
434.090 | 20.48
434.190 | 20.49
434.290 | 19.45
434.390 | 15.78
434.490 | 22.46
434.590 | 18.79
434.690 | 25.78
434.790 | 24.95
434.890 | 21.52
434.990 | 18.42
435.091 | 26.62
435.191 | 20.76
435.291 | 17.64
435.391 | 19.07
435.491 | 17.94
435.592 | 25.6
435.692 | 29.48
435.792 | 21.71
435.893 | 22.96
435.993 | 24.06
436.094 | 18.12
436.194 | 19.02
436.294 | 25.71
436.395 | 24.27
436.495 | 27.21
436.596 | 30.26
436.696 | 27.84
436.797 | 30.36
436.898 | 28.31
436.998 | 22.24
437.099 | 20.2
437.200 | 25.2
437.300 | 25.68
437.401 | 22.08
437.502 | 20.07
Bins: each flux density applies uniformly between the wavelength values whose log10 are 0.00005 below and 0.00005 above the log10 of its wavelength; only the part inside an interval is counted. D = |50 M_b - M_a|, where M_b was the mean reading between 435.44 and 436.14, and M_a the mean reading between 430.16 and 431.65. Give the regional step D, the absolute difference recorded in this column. 1125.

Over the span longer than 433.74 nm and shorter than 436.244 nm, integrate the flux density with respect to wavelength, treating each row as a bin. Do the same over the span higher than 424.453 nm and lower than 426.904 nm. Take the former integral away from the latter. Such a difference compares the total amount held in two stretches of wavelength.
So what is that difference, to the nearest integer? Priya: -2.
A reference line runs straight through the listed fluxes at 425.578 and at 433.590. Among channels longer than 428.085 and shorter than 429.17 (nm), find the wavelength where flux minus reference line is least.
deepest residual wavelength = 428.726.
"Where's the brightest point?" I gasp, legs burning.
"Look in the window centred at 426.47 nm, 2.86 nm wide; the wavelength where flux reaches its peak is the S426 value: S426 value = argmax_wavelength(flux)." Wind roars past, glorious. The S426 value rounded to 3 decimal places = 425.873 nm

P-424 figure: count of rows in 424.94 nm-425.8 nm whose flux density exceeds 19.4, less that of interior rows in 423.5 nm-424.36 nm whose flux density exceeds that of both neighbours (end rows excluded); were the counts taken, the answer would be 1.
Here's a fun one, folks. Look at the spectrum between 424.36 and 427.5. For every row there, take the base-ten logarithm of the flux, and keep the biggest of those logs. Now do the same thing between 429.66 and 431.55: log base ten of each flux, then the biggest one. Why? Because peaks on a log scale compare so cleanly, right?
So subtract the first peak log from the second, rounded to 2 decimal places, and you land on -0.15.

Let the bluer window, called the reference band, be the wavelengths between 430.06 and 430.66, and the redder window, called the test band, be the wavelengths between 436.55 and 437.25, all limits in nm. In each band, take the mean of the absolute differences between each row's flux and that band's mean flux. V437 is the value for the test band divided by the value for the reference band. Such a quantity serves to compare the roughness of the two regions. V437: 0.98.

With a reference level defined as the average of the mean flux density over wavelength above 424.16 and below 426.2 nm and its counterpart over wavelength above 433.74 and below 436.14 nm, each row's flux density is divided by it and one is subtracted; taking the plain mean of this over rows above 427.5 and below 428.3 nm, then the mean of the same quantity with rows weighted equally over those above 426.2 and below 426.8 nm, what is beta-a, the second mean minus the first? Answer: 0.21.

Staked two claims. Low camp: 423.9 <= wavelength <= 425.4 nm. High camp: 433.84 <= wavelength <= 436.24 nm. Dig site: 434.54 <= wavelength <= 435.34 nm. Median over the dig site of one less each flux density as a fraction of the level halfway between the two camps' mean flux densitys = -0.03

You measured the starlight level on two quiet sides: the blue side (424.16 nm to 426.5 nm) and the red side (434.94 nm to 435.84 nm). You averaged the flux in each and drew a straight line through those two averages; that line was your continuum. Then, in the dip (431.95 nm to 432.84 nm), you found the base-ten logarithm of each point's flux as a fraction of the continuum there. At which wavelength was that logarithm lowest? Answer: 432.792 nm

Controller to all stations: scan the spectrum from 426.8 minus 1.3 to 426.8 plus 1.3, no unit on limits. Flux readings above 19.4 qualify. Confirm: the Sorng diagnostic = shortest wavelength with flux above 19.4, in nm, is 425.578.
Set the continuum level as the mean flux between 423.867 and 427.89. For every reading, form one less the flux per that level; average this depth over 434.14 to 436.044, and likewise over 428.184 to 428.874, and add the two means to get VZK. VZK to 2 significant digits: -0.23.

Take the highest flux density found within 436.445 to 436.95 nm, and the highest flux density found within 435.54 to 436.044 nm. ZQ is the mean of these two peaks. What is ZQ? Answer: 29.9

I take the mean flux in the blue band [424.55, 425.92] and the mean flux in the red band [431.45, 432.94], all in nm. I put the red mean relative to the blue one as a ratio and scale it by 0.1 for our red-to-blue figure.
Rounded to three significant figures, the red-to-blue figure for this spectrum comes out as 0.109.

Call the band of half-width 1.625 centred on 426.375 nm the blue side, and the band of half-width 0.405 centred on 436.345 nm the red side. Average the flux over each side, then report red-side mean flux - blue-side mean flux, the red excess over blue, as 4.3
